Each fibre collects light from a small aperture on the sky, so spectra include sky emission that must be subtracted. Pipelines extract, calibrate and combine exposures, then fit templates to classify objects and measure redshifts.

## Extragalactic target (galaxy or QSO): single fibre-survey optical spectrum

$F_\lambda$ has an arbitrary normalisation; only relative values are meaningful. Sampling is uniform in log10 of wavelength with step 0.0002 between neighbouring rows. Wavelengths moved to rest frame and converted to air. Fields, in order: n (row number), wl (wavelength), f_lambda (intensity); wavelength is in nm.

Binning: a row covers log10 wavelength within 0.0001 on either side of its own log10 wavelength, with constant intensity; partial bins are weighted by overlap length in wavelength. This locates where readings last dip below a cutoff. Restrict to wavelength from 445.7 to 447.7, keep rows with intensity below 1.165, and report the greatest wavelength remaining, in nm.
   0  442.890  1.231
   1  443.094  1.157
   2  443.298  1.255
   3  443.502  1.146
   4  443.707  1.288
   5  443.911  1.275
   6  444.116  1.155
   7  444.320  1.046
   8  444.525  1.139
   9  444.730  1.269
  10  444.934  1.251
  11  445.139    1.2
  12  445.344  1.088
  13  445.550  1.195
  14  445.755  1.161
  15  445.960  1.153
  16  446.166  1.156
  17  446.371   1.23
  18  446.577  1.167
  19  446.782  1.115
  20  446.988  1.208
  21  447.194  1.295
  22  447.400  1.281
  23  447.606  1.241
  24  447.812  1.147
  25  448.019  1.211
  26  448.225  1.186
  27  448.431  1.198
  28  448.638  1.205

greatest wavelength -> 446.782 nm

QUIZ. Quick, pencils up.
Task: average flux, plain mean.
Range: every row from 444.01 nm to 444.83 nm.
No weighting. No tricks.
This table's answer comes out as 1.15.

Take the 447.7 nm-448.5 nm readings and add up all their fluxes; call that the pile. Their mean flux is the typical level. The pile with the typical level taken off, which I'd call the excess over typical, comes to 3.56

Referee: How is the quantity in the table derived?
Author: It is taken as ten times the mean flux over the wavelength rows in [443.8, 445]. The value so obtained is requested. 11.9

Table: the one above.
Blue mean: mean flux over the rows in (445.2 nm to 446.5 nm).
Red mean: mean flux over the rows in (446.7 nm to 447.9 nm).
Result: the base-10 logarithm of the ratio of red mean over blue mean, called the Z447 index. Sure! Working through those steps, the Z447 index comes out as 0.019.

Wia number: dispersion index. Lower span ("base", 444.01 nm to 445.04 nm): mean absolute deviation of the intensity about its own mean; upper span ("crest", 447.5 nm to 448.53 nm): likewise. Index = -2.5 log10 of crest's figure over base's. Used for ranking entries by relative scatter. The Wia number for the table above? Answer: 1.2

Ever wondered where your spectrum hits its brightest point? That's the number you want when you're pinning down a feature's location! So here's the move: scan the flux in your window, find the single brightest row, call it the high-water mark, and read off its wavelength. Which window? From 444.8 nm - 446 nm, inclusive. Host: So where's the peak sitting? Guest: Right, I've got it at 444.934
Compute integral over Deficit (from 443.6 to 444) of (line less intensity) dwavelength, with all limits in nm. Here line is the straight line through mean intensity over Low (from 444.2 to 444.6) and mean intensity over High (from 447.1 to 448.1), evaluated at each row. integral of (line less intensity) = -0.09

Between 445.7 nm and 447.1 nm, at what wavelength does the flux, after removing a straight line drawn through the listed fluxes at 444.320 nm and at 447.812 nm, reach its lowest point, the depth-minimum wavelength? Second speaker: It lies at 446.782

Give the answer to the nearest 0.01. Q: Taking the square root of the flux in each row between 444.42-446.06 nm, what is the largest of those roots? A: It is 1.13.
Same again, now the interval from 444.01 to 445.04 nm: 1.13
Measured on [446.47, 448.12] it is 1.14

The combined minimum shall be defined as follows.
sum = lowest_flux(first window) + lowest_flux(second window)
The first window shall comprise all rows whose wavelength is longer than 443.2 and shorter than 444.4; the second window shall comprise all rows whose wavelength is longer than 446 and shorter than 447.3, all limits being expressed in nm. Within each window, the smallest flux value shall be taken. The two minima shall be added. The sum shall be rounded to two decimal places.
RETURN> 2.16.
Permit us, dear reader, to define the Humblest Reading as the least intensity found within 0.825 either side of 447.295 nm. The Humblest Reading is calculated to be 1.115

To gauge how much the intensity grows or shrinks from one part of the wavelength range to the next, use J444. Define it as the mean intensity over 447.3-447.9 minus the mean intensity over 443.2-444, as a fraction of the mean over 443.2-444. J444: -0.01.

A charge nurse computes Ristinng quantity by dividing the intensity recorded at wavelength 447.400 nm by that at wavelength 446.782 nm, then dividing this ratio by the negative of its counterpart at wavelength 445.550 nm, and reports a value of -0.96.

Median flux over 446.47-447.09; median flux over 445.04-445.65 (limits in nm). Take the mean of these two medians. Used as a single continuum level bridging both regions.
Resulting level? 1.181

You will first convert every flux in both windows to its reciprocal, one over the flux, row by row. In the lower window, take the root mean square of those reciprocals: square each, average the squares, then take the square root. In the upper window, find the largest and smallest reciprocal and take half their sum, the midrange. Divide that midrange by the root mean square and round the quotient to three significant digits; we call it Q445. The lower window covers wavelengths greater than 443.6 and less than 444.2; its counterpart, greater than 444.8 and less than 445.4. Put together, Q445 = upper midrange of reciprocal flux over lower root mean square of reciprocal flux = 1.06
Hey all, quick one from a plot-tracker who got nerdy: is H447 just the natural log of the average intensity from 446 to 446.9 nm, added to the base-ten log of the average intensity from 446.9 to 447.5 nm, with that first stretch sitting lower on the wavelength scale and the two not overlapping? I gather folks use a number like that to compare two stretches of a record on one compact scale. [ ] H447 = 0.255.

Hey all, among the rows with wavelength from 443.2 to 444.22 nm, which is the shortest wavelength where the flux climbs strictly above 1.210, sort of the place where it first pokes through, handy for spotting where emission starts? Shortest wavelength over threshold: 443.298 nm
